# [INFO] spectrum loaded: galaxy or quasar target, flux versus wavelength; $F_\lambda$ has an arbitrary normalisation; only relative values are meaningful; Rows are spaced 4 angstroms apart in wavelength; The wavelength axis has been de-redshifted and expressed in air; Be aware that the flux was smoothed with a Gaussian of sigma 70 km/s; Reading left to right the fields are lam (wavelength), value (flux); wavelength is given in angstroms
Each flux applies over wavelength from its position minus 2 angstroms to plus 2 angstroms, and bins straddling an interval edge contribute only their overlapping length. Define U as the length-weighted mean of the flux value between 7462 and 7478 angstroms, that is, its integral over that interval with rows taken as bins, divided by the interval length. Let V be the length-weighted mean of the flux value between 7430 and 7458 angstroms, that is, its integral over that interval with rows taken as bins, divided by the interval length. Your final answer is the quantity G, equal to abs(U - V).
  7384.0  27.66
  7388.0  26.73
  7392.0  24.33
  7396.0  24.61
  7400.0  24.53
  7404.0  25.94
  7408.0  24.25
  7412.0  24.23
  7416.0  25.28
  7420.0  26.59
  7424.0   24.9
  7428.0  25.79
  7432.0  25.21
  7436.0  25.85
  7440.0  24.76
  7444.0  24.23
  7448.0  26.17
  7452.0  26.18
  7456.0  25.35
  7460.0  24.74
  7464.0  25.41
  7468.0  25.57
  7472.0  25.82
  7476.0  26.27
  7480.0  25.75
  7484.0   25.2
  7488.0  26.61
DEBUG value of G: 0.4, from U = 25.8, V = 25.4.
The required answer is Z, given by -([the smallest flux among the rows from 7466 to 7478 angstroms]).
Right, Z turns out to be -25.57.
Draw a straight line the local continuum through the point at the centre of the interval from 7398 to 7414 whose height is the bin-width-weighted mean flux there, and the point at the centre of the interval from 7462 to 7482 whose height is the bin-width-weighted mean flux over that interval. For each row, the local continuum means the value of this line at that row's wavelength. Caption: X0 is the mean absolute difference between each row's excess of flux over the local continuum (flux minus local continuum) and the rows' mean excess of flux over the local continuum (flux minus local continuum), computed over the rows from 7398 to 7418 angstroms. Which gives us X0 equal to 0.59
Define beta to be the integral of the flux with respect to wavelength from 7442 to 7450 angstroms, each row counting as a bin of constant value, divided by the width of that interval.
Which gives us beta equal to 25.2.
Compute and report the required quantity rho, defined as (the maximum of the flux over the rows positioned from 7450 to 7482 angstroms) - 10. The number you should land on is 16.3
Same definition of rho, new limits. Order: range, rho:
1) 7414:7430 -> 16.6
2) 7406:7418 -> 15.3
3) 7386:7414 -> 16.7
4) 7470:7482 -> 16.3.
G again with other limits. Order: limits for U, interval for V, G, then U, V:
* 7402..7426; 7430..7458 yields 0.2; 25.2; 25.4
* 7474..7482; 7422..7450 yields 0.7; 26.0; 25.3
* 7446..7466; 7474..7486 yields 0.2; 25.6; 25.7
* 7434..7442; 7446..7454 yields 0.9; 25.3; 26.2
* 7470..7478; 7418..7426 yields 0.3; 26.0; 25.7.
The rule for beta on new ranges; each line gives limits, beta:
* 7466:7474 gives 25.7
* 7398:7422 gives 25.1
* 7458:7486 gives 25.5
